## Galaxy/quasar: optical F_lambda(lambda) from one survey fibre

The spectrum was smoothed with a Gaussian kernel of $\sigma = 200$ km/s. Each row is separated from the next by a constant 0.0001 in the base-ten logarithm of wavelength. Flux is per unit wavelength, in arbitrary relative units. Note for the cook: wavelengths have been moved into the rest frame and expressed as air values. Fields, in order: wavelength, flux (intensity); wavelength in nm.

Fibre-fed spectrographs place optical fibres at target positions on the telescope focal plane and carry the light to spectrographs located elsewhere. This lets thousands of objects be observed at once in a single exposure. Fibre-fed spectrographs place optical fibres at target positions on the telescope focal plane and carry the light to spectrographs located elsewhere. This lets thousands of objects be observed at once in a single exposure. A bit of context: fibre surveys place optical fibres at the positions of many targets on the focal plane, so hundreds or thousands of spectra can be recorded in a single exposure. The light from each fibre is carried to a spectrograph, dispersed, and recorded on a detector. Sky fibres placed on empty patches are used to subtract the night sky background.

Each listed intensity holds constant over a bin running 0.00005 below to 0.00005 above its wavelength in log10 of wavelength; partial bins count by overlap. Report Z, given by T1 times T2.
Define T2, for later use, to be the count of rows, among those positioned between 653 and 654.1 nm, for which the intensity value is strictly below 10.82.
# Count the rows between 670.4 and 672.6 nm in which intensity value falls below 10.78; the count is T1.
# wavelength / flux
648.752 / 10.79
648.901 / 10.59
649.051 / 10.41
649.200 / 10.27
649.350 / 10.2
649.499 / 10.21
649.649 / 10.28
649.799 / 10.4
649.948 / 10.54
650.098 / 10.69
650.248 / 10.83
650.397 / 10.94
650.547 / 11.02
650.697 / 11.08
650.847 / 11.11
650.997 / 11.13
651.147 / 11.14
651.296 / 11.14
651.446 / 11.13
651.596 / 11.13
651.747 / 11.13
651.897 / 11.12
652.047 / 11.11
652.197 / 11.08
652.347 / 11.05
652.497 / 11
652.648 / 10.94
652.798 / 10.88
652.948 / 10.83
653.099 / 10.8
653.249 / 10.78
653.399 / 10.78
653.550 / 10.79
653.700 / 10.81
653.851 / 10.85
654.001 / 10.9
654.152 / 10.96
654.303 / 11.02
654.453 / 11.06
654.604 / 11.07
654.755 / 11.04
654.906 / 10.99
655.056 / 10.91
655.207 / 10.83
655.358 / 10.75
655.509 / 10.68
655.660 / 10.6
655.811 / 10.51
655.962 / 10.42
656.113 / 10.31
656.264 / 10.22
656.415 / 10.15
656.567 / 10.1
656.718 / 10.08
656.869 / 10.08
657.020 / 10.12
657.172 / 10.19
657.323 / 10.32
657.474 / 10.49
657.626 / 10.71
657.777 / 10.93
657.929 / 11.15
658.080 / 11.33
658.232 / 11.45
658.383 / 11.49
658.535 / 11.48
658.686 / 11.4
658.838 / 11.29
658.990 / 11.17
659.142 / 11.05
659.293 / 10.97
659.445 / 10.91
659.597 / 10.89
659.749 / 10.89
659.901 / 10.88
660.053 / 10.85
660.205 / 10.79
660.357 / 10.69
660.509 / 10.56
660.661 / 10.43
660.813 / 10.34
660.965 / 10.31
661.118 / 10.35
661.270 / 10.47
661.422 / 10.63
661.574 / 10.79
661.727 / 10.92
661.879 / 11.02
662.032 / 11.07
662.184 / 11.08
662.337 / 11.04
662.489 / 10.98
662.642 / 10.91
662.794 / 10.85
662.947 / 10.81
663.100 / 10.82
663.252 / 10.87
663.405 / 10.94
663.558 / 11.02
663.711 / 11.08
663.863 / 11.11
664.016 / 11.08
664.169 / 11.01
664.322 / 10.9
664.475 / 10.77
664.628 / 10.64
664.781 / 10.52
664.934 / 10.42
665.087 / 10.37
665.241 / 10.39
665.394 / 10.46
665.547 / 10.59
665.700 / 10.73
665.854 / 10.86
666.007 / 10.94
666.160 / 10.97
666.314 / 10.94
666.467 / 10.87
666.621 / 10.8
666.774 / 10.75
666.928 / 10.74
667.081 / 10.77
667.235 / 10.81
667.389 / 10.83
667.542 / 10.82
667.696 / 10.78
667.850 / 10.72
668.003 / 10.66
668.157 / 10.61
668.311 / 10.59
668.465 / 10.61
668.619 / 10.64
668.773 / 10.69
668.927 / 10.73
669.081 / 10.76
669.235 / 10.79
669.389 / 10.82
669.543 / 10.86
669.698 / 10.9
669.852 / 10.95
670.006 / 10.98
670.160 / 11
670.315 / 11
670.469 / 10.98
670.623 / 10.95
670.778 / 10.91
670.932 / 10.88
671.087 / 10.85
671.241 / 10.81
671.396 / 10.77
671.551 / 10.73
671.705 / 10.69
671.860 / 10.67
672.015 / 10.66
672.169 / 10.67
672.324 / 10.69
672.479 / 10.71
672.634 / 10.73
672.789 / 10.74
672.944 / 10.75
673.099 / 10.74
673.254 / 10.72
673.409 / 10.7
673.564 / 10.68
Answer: 40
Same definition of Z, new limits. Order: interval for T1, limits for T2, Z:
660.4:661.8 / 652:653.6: 28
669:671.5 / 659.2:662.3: 20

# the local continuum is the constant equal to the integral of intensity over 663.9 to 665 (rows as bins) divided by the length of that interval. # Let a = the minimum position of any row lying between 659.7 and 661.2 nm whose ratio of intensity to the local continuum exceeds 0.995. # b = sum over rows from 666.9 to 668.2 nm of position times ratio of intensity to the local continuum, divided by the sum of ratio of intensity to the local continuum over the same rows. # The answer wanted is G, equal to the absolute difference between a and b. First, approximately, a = 659.749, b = 667.54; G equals 7.79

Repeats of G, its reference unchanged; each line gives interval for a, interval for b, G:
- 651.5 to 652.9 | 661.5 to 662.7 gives 10.51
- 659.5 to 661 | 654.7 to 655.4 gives 4.54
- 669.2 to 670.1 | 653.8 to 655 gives 14.86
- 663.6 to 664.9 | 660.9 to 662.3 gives 2.13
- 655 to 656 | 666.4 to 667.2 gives 11.72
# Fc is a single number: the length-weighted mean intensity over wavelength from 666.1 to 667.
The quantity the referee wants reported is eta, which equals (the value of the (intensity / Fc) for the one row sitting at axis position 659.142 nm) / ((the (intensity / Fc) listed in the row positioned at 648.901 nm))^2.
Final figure 1.07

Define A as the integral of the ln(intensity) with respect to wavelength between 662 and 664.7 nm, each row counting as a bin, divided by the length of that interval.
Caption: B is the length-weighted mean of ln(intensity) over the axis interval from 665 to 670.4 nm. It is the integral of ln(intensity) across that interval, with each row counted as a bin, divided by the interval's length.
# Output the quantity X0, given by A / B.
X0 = 1.01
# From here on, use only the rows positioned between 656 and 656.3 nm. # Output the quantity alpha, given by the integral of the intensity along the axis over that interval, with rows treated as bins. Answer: 3.09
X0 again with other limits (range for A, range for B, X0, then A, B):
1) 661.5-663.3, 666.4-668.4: 1.01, 2.39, 2.37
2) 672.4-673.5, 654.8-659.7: 1.00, 2.37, 2.37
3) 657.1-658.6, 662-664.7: 1.00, 2.39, 2.39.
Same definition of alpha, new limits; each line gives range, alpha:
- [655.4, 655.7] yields 3.20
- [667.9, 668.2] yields 3.20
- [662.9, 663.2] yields 3.25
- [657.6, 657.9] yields 3.27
